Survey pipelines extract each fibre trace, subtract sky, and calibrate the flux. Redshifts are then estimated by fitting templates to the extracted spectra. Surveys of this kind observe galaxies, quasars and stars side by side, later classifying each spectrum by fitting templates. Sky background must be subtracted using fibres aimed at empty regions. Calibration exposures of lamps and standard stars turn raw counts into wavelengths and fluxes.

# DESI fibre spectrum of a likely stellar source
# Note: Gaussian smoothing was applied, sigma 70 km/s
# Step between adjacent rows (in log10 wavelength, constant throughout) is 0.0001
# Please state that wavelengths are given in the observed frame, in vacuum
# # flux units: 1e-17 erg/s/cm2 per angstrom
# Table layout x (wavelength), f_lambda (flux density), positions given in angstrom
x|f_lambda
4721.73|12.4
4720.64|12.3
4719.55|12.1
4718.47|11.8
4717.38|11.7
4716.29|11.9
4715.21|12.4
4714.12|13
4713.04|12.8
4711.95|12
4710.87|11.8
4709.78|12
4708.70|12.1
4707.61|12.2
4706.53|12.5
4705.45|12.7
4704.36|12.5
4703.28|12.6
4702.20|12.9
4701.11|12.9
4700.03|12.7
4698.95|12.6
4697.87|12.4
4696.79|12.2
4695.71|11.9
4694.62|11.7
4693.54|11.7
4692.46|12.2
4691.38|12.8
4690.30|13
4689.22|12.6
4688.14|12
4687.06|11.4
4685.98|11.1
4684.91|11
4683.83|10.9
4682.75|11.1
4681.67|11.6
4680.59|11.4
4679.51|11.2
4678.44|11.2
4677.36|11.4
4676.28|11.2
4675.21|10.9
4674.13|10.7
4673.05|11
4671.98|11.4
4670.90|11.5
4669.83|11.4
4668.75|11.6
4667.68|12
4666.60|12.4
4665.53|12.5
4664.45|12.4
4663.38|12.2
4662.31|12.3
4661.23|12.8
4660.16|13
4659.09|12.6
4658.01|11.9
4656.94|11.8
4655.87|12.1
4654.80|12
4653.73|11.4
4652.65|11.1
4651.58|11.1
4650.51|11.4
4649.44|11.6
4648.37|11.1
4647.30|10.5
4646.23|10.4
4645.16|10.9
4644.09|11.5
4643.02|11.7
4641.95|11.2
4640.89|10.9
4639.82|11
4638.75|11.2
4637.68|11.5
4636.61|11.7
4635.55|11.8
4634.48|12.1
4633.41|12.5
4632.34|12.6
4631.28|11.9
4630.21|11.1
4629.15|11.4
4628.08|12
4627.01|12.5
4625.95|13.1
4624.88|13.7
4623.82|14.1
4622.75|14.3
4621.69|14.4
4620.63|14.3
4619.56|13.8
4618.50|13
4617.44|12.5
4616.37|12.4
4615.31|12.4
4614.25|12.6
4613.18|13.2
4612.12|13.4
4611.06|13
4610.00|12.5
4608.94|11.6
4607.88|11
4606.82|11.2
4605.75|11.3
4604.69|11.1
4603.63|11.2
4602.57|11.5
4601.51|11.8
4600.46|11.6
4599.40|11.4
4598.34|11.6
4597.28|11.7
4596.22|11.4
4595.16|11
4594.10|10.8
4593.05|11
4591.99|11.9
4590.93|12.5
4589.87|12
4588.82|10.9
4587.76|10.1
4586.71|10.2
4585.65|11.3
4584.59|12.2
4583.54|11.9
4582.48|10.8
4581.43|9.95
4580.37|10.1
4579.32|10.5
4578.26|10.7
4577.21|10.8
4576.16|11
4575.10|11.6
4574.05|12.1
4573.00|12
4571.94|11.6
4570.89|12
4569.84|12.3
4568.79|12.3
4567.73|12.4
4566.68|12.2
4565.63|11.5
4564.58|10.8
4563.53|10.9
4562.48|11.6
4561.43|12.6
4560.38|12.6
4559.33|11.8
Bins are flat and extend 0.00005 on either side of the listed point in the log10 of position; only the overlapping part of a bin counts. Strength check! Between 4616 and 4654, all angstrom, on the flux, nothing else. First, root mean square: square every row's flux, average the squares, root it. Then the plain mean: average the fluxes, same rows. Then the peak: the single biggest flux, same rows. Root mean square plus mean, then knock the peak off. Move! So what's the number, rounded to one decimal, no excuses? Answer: 9.7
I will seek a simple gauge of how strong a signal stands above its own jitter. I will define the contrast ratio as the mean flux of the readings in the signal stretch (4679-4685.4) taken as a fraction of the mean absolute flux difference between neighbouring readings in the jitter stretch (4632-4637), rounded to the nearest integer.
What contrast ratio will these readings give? 50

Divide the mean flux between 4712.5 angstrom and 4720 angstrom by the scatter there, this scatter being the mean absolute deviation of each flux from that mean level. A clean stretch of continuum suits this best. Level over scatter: 29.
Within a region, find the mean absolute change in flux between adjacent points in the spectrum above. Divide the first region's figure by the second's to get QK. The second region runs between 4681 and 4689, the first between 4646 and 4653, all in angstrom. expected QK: 0.94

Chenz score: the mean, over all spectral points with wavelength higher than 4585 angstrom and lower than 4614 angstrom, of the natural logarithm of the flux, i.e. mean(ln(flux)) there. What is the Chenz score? 2.446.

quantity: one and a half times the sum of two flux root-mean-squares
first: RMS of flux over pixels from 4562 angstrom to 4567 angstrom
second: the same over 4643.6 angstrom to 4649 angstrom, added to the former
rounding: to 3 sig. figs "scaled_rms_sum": 33.4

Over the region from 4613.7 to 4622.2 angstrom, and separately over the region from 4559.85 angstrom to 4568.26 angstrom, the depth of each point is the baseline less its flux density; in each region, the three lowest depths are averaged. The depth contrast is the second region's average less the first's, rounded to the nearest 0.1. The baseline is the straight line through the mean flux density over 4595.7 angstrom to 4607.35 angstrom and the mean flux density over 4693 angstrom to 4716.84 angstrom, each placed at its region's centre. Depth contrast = 1.1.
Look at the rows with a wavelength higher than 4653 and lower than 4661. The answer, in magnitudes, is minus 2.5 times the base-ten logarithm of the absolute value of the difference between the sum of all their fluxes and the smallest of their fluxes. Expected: -4.7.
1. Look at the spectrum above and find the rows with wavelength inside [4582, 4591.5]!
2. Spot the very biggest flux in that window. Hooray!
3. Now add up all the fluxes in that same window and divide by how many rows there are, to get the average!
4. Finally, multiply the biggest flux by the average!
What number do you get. 142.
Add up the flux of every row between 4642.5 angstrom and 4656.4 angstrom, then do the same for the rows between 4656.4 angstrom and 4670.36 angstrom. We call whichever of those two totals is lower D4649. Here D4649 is 147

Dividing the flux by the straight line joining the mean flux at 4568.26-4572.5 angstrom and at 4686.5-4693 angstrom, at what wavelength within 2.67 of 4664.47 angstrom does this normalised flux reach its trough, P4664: 4663.38 angstrom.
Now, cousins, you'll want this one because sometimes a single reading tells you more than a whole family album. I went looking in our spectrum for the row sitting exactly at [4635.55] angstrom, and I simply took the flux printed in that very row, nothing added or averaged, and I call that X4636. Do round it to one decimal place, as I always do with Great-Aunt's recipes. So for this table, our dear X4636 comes 11.8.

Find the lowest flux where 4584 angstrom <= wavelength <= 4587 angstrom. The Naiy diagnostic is 10.2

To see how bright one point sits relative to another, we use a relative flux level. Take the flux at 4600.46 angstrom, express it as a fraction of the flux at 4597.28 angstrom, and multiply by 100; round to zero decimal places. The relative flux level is 99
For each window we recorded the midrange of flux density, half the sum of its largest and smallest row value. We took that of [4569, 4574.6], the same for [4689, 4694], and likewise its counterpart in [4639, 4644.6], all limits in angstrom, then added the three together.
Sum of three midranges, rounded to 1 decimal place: 35.6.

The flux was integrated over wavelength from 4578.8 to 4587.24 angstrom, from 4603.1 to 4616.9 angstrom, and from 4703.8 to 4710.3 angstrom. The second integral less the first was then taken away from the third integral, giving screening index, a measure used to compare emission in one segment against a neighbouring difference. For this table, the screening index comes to 5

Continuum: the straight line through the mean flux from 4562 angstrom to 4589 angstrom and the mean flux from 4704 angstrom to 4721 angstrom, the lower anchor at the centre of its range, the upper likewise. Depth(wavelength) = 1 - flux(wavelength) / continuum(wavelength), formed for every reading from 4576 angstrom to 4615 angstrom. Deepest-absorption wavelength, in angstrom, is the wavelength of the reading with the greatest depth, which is 4581.43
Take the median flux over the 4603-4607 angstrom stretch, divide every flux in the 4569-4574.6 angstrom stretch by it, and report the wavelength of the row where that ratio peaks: 4569.84 angstrom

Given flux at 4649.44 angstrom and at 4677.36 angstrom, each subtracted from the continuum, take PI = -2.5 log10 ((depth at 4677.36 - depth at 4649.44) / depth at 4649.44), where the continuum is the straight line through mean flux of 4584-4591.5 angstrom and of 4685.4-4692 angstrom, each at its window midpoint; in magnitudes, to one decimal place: -0.7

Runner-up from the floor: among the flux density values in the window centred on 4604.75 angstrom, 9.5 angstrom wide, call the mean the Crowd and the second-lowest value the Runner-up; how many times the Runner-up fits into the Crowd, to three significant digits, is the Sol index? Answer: 1.02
